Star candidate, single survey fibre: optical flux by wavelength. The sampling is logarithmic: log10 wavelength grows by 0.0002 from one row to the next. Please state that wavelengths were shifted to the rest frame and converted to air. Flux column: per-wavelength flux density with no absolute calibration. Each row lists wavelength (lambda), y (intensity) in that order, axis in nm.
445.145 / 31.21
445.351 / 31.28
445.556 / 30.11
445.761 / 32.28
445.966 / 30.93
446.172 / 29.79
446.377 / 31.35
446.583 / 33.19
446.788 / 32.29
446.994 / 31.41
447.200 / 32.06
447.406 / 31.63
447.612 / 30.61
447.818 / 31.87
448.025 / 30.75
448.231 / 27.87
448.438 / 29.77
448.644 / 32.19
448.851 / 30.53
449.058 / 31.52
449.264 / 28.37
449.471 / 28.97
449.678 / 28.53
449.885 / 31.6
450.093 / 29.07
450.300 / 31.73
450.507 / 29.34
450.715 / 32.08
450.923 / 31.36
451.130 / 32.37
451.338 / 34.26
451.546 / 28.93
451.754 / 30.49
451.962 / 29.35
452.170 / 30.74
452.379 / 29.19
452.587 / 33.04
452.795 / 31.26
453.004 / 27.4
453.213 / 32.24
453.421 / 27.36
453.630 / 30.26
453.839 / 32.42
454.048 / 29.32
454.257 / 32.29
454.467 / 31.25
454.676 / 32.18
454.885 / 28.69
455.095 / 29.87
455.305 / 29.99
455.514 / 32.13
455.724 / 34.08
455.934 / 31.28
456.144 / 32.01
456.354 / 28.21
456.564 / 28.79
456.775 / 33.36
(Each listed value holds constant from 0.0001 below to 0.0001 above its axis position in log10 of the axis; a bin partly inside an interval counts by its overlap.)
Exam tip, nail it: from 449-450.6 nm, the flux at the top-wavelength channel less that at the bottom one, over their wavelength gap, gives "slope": -1.5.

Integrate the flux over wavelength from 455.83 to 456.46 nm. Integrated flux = 19.2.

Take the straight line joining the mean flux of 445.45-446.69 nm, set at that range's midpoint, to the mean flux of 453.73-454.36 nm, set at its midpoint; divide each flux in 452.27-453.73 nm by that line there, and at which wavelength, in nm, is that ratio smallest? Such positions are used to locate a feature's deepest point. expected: 453.421 nm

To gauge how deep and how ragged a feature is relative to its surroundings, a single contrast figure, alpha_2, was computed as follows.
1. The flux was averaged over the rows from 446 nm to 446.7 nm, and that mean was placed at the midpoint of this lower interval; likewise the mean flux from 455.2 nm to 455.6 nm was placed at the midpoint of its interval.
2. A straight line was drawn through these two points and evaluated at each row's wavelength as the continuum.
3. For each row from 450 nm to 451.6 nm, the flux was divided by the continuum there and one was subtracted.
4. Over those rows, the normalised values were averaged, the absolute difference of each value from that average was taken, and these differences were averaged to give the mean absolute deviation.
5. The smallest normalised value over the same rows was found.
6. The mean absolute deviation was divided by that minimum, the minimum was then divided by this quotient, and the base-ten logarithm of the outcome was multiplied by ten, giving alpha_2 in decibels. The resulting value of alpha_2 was -9.6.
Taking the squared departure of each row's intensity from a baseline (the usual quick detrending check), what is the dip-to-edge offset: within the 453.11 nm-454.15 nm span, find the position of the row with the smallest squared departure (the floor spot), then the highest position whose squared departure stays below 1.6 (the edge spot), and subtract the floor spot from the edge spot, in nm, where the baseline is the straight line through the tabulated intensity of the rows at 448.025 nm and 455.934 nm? 0.00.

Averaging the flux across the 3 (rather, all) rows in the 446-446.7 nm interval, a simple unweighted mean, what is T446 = 31.4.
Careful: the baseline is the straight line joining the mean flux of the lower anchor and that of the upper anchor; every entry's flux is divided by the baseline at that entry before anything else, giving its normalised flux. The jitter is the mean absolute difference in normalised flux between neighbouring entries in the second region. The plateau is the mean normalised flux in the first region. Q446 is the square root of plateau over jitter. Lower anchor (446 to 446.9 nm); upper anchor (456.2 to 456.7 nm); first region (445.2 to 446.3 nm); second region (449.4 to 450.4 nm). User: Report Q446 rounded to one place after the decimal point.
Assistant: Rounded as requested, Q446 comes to 3.7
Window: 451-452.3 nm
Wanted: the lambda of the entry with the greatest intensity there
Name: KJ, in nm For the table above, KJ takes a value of 451.338 nm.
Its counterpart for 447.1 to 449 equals 448.644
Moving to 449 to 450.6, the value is 450.300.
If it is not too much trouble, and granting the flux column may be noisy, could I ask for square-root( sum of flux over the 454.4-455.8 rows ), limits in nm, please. 14.8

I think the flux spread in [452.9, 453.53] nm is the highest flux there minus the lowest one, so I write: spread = 4.9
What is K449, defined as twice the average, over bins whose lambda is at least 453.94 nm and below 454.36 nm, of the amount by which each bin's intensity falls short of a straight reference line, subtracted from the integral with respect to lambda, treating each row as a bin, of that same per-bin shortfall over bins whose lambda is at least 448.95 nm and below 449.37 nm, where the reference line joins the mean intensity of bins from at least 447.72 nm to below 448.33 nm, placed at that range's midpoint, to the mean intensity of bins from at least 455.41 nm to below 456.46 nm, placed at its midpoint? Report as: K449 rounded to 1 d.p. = -0.7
